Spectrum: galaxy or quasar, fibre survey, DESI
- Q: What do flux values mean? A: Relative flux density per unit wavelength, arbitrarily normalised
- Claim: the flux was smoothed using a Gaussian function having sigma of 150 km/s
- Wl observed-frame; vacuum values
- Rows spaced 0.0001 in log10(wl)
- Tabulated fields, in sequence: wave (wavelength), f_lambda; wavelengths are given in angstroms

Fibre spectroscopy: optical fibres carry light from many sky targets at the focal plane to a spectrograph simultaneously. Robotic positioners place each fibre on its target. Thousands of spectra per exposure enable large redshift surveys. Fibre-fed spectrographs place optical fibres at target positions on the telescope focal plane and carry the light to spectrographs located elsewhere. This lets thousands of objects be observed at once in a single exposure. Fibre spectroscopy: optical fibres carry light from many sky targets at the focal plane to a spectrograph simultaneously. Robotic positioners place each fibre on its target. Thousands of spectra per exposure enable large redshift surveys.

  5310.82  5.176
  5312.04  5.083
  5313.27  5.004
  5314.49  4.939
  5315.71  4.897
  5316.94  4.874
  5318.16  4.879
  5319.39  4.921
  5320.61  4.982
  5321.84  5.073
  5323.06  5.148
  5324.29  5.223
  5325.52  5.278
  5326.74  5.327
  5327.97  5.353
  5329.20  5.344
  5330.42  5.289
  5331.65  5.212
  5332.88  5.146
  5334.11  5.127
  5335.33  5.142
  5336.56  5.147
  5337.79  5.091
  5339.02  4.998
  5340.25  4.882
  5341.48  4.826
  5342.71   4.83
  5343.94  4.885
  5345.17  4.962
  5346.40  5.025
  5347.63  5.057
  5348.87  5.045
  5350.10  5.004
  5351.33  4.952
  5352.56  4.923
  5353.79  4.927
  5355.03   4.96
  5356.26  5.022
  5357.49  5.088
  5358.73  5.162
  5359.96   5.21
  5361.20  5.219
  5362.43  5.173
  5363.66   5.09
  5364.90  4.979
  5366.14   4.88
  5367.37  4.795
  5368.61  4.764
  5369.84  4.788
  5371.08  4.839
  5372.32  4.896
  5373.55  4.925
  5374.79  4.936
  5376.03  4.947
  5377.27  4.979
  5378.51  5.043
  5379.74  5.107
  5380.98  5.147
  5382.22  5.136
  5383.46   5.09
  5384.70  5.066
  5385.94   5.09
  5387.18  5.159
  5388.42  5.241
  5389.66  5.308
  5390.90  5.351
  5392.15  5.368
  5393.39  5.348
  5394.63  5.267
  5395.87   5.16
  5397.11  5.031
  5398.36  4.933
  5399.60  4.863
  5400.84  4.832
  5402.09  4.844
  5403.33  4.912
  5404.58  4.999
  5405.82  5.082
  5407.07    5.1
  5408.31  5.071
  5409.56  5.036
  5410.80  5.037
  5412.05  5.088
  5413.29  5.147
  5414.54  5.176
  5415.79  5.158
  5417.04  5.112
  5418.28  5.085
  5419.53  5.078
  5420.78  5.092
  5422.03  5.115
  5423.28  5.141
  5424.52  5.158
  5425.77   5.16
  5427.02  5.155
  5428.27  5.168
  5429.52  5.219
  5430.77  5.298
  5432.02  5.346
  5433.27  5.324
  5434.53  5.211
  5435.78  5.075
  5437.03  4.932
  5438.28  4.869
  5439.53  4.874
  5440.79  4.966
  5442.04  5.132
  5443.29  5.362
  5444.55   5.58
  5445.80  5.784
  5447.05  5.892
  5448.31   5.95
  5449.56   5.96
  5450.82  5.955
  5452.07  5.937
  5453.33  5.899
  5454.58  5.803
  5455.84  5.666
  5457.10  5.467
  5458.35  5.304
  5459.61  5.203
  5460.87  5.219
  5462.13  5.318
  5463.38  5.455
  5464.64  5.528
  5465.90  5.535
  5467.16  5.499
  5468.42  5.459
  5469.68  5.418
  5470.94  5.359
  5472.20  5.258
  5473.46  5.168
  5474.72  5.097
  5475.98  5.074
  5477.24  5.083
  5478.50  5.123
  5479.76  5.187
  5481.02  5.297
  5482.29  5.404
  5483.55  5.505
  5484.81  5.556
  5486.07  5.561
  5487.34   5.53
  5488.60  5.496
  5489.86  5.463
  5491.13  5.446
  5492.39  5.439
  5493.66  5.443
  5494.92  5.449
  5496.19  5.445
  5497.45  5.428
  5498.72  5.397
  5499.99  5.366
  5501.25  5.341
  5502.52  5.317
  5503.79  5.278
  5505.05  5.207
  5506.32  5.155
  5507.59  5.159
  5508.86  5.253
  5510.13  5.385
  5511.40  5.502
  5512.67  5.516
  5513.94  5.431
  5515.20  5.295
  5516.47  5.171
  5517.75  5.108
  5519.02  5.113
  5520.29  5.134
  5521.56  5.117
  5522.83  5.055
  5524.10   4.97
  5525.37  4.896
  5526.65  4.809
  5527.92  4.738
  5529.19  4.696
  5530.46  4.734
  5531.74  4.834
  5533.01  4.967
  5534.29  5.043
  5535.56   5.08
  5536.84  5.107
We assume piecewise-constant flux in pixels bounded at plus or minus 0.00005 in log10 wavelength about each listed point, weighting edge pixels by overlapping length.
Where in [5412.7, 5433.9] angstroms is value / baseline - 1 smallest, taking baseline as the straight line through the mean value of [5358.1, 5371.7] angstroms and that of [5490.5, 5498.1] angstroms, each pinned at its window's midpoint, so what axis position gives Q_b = 5419.53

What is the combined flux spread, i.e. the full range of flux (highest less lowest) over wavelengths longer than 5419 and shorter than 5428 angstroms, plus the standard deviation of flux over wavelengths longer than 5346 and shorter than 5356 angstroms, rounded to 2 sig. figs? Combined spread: 0.13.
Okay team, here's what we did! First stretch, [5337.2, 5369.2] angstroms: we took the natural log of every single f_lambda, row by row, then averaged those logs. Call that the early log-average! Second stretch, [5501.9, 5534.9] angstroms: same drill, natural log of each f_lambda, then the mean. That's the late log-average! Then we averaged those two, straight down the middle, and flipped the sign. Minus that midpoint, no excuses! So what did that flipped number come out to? -1.62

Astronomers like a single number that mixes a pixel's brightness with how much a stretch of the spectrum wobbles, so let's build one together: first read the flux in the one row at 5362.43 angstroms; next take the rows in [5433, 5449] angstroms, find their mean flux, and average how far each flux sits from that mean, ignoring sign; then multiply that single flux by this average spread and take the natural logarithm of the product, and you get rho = 0.5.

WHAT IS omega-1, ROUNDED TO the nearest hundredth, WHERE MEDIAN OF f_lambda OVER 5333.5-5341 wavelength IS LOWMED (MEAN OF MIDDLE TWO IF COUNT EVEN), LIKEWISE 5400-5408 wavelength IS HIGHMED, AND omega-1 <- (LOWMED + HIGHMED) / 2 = 5.03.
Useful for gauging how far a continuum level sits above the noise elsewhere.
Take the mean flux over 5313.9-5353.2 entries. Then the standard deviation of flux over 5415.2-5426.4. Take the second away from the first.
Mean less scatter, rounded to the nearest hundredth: 5.02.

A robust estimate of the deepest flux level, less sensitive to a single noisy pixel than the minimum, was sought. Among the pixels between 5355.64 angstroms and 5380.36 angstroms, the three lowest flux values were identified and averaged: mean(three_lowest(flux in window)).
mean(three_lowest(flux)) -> 4.78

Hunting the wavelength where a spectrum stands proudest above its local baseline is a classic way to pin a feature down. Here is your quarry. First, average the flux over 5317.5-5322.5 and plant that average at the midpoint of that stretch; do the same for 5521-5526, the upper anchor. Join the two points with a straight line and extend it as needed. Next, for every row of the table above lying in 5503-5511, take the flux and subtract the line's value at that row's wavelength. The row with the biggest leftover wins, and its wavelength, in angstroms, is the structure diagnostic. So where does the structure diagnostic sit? 5510.13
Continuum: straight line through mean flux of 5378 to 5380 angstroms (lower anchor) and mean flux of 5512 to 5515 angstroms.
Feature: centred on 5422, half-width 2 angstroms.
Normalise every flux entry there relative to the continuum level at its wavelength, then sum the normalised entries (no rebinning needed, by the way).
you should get 2.95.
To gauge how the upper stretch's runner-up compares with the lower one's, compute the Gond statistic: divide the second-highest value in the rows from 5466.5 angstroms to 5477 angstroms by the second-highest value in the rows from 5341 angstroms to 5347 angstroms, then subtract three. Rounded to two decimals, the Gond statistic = -1.90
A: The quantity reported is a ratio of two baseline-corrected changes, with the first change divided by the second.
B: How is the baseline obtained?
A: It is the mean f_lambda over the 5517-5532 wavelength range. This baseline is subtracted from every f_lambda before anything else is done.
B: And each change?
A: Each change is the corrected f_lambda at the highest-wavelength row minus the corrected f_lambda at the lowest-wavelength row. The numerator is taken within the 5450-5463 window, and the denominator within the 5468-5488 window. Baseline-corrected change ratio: -9.0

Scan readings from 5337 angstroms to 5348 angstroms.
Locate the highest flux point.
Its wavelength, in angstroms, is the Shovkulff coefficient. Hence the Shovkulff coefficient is 5337.79 angstroms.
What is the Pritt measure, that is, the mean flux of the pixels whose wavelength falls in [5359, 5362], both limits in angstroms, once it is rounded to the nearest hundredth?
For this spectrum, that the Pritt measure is 5.21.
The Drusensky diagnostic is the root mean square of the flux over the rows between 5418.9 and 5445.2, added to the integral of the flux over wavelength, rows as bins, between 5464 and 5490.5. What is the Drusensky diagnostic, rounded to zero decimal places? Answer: 147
